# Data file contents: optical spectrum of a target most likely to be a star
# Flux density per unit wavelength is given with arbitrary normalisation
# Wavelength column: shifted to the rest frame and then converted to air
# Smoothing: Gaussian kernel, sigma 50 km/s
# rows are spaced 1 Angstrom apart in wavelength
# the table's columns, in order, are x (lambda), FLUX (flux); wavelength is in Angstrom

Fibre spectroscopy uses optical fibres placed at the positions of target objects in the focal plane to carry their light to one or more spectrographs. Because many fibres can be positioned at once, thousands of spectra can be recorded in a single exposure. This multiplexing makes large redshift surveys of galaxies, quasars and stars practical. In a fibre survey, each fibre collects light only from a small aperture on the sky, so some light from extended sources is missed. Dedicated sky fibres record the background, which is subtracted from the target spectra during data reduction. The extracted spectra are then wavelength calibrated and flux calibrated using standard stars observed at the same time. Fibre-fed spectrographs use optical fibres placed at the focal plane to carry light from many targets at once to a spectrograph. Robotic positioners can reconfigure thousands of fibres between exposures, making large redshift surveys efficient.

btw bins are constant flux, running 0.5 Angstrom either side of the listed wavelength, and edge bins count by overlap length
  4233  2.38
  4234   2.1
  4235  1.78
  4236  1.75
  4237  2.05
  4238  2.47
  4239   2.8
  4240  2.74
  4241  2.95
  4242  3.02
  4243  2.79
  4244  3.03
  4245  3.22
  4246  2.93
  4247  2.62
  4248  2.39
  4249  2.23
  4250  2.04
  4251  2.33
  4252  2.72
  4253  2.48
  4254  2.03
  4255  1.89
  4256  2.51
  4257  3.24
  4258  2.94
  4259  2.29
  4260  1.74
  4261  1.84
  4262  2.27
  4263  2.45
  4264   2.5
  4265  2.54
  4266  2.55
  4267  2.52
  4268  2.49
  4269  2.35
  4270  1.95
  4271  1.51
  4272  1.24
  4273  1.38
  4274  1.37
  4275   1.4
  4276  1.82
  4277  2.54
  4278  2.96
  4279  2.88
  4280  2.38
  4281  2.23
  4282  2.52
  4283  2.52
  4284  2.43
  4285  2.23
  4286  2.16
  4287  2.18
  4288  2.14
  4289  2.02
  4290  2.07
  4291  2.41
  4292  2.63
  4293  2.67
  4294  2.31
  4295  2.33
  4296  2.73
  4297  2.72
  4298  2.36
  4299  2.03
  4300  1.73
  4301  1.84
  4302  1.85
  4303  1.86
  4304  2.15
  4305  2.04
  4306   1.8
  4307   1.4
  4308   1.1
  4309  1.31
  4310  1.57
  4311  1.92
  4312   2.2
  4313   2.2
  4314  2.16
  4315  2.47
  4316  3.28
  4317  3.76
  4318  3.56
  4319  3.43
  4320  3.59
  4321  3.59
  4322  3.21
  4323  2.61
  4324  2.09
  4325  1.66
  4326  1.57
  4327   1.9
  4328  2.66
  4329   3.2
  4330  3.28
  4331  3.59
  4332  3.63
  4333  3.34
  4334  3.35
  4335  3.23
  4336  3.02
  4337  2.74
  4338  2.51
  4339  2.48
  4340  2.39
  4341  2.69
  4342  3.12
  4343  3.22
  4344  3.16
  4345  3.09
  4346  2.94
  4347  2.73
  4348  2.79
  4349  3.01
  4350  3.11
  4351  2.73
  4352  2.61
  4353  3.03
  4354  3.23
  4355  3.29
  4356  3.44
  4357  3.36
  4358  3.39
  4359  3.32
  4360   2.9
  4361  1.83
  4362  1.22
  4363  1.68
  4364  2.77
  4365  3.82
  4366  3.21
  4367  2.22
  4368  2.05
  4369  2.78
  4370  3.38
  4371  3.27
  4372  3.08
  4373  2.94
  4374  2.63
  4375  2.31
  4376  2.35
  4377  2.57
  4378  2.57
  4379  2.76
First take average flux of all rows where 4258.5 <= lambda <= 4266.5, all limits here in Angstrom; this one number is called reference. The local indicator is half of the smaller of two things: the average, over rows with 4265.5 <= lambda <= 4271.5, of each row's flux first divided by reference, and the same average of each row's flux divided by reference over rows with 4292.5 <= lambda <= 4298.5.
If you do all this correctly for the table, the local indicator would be 0.49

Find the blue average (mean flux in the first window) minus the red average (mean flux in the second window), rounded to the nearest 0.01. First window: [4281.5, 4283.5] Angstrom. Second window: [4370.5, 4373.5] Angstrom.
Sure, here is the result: -0.58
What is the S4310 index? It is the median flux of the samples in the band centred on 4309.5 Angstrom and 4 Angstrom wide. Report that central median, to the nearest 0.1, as 1.4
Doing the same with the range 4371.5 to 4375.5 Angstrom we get 2.8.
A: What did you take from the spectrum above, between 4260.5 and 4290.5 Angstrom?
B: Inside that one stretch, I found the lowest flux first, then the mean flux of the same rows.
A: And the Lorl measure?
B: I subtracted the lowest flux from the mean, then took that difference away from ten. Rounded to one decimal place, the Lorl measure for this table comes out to 9.1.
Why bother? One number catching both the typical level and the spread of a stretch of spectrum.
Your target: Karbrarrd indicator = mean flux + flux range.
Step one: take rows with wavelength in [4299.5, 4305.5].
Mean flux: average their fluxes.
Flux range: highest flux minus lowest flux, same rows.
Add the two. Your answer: 2.3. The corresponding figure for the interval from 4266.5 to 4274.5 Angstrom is 3.1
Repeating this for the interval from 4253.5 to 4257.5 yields 3.8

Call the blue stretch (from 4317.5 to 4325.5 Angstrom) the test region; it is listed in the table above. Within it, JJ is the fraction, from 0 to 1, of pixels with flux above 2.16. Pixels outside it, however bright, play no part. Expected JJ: 0.75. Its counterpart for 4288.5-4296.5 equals 0.75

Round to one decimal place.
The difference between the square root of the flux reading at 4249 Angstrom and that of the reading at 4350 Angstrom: -0.3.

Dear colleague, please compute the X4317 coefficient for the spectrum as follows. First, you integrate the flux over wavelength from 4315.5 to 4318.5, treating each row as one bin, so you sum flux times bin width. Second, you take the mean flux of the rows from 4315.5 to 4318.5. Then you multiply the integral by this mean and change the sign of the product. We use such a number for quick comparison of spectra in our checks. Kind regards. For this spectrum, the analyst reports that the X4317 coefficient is -37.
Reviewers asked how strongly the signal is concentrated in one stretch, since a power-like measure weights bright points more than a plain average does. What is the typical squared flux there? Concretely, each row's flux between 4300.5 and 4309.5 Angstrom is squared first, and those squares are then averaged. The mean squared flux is 3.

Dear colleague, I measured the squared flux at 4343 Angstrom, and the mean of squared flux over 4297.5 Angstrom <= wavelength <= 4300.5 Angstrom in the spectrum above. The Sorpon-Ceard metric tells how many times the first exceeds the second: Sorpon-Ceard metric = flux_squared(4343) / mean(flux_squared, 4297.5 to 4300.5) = 2.5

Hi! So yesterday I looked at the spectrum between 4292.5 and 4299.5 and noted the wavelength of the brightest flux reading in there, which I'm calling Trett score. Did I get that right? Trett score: 4296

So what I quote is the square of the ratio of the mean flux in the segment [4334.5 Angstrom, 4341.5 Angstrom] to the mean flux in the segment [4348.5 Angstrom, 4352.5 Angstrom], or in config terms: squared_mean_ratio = 0.90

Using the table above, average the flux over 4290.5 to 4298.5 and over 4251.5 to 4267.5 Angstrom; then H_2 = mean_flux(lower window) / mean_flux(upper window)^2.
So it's 0.38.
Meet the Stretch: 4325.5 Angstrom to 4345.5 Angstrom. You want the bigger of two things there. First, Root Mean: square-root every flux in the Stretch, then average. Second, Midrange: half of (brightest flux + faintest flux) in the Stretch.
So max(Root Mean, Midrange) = 2.60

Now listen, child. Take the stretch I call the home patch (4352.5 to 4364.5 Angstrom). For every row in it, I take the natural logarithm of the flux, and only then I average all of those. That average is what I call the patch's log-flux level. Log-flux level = 0.98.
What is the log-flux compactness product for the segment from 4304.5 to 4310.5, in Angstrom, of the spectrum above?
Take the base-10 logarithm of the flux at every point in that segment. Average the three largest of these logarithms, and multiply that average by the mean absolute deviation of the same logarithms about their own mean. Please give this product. 0.019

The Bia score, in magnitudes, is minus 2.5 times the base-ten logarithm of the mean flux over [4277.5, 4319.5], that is -0.90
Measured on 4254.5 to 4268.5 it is -0.96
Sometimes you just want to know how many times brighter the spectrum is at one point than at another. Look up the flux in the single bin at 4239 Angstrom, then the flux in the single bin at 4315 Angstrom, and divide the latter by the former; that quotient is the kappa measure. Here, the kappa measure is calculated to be 0.88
